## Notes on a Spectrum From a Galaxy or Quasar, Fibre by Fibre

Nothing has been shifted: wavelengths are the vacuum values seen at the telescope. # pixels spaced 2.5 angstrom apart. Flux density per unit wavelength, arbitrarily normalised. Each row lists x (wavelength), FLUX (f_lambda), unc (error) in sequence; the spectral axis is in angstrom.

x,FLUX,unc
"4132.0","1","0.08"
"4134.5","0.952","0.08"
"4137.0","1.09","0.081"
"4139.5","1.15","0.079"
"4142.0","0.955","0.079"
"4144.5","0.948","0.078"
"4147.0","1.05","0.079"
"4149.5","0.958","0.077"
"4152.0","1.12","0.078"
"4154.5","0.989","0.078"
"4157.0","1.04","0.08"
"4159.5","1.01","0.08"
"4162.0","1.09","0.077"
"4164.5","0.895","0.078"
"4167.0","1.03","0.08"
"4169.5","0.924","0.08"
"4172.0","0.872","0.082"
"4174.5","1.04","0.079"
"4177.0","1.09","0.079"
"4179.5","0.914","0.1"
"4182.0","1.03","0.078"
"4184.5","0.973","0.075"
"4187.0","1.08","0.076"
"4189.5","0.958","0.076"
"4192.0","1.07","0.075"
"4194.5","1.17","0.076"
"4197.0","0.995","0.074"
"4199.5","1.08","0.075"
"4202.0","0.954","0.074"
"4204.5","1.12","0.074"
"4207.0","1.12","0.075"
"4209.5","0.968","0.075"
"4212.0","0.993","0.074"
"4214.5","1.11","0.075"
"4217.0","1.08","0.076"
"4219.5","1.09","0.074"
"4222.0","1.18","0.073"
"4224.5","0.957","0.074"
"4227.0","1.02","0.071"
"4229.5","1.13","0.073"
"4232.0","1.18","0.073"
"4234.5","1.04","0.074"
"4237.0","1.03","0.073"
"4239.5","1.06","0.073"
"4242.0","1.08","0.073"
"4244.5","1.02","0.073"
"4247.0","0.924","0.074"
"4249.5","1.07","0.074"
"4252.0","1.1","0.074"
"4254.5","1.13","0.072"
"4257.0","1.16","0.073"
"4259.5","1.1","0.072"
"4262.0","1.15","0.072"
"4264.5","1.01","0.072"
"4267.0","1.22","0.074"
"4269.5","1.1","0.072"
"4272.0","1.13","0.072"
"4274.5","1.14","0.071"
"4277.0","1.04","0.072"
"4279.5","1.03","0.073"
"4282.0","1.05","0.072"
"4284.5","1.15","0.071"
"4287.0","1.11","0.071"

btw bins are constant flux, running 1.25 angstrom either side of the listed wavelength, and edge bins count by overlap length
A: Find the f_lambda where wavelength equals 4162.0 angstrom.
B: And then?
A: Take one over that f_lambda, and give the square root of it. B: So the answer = 0.96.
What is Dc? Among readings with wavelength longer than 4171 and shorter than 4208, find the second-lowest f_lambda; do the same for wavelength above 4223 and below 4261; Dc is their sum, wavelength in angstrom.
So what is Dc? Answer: 1.87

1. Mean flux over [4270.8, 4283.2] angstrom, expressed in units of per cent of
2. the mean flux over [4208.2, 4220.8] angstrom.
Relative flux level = 103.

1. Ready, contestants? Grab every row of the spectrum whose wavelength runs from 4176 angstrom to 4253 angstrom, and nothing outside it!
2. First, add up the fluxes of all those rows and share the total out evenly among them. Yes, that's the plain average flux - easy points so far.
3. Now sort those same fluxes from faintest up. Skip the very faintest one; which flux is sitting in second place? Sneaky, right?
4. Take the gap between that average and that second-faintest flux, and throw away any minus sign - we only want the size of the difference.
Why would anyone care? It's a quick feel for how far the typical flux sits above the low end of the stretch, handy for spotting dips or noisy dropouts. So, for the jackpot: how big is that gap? 0.127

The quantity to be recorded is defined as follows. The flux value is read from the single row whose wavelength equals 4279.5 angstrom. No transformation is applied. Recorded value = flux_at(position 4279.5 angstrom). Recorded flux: 1.03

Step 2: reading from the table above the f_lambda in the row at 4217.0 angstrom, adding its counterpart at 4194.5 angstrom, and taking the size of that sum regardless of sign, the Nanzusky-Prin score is 2.25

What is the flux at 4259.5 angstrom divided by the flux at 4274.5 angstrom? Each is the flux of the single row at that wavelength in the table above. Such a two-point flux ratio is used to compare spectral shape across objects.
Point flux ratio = 0.96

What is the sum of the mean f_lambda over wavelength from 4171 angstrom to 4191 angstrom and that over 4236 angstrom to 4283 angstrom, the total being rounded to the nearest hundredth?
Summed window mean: 2.08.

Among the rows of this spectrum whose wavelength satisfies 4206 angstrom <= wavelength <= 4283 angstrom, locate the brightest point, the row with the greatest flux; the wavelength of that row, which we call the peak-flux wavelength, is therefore 4267.0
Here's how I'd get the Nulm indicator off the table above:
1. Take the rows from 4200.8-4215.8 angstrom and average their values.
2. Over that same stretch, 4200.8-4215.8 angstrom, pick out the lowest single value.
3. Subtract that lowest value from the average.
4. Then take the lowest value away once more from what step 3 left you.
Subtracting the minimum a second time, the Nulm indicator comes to -0.86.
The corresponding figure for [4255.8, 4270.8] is -0.90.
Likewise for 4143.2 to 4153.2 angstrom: -0.88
